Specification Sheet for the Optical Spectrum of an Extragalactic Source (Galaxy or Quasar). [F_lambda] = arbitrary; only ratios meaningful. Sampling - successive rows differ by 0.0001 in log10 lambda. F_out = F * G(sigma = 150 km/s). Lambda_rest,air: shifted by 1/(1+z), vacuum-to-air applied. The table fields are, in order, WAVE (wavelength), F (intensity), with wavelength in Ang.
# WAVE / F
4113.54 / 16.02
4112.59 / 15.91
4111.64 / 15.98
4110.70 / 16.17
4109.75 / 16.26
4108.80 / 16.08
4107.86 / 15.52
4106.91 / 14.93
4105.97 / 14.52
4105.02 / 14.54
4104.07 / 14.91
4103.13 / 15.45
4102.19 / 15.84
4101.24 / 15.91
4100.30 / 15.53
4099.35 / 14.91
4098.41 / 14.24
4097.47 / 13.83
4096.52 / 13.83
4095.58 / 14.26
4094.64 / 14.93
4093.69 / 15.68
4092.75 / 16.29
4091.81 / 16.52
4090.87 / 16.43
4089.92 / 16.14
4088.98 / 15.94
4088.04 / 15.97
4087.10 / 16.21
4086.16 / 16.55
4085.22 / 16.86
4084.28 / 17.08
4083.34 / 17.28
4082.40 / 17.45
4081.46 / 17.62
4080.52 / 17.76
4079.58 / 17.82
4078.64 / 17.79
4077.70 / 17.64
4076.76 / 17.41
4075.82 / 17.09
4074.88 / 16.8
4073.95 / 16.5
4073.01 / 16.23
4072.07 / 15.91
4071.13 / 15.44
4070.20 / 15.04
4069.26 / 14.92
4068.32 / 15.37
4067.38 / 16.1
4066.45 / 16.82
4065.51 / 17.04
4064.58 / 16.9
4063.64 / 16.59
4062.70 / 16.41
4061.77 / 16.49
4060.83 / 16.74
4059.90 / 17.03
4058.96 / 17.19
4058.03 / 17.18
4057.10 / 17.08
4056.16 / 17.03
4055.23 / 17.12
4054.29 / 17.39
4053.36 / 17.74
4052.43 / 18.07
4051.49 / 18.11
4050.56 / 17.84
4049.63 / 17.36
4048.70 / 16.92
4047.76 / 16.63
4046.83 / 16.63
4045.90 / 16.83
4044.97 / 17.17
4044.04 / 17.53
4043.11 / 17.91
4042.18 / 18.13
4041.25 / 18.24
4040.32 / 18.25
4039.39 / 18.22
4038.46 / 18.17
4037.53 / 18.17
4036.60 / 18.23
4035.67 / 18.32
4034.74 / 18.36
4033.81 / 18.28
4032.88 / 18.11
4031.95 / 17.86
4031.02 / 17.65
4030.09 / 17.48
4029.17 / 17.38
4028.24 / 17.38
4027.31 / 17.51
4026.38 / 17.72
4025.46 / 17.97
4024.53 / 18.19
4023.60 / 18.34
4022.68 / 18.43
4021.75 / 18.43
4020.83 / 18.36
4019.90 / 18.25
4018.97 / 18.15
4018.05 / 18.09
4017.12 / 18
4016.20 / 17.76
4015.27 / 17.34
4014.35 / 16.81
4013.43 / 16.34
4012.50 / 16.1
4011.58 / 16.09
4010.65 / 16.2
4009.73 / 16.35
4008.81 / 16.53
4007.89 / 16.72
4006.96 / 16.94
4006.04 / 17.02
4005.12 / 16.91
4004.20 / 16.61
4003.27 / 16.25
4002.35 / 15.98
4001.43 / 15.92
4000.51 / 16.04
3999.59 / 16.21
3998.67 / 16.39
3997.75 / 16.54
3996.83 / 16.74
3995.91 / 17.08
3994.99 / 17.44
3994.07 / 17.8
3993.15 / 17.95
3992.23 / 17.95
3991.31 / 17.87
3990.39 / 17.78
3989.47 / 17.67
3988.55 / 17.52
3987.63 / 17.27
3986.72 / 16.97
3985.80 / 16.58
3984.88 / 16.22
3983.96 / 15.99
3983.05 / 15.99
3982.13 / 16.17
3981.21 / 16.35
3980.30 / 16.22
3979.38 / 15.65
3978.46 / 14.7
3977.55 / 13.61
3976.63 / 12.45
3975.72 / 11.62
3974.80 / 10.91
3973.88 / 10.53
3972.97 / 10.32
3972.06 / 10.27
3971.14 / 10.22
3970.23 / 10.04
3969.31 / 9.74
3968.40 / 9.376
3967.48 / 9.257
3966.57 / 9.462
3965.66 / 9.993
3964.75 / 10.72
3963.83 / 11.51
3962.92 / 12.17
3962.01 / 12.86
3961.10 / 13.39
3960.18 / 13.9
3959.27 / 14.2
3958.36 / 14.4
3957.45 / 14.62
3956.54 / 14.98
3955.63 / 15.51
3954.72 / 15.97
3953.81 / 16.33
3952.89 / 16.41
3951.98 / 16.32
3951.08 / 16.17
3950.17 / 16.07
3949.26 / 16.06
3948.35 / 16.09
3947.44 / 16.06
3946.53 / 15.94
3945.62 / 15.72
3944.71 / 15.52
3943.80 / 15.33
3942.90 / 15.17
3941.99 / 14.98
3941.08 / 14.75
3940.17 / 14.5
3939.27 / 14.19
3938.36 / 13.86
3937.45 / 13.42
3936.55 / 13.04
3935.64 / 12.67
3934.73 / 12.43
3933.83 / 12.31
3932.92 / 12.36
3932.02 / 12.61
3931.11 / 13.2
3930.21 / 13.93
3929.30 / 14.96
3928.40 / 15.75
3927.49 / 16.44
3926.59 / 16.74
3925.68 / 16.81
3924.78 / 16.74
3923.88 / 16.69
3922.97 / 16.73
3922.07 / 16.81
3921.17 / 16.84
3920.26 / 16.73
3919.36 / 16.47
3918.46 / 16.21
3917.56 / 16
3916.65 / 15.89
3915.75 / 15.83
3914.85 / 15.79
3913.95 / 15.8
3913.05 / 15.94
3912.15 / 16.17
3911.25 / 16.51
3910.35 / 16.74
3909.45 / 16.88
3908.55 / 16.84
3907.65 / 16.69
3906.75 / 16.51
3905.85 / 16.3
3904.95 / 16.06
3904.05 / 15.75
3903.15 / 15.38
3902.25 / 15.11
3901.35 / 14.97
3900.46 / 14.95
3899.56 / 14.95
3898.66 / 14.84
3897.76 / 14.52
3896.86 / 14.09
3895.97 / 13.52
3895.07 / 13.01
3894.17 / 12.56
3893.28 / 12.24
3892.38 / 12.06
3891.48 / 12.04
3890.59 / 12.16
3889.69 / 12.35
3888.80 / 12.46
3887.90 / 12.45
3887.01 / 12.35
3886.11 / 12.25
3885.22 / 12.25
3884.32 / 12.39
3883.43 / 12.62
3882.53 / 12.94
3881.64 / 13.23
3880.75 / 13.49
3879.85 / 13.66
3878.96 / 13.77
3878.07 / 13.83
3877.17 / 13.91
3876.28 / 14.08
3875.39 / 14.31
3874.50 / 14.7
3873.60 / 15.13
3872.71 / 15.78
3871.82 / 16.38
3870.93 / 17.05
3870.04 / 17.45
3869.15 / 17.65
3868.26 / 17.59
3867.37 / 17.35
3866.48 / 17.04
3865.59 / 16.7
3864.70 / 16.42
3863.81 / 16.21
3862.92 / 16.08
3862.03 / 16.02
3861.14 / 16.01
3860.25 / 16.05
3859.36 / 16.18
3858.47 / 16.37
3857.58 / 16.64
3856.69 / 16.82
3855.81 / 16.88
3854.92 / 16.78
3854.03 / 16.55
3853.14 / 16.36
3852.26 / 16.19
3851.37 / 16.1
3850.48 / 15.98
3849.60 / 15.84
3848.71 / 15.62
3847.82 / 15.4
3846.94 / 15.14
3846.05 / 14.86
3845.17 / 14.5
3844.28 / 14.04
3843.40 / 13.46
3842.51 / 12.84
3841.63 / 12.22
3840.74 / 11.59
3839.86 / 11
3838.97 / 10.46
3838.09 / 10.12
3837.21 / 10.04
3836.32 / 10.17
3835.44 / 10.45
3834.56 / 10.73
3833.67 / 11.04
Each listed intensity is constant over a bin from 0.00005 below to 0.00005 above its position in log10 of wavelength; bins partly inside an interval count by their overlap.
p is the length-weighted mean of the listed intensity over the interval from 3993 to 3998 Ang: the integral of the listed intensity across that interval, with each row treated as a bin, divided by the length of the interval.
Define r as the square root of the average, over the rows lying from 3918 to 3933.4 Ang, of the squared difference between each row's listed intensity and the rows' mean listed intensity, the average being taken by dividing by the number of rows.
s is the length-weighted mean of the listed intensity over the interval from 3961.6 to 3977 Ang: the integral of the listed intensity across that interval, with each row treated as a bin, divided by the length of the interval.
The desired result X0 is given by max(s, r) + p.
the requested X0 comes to 28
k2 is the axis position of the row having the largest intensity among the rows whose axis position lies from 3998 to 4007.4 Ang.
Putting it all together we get 4006.04 Ang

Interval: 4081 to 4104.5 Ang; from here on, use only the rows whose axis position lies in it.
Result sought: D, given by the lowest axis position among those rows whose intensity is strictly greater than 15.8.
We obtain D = 4081.46 Ang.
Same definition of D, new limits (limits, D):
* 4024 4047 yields 4024.53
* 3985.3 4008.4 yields 3985.80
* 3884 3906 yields 3904.95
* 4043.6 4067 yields 4044.04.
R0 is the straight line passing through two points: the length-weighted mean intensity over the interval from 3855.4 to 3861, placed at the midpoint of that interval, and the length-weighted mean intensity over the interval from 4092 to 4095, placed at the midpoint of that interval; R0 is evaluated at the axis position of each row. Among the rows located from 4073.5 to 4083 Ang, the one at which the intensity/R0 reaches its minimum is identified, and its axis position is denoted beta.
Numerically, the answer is 4073.95 Ang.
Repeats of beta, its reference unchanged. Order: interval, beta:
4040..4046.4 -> 4045.90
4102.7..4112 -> 4105.97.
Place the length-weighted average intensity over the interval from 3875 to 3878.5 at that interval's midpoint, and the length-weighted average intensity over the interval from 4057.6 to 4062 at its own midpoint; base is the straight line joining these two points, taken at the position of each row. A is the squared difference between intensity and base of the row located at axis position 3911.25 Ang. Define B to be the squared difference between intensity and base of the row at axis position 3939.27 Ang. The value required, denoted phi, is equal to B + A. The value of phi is 4.4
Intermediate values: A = 3.8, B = 0.7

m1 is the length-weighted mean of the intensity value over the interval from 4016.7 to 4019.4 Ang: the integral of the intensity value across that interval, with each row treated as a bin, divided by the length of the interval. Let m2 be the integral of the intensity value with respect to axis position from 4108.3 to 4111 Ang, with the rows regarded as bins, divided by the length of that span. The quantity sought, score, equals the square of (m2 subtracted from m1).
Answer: 3.7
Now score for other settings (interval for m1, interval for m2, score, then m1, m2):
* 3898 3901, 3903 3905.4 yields 0.7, 14.9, 15.8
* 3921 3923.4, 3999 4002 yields 0.5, 16.8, 16.1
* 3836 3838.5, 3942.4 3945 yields 27.6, 10.1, 15.3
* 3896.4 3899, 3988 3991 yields 9.9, 14.5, 17.6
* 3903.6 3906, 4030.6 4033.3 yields 3.5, 16.0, 17.9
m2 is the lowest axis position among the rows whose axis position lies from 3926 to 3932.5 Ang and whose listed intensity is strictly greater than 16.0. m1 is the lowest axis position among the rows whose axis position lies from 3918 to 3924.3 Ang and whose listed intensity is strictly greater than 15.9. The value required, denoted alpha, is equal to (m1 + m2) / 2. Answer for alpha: 3922.5 Ang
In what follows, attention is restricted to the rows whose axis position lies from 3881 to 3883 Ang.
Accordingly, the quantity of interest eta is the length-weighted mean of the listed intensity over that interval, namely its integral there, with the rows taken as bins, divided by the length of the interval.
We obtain 13.1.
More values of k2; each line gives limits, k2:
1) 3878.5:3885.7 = 3878.96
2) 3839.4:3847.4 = 3846.94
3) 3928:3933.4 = 3928.40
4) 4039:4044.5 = 4040.32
